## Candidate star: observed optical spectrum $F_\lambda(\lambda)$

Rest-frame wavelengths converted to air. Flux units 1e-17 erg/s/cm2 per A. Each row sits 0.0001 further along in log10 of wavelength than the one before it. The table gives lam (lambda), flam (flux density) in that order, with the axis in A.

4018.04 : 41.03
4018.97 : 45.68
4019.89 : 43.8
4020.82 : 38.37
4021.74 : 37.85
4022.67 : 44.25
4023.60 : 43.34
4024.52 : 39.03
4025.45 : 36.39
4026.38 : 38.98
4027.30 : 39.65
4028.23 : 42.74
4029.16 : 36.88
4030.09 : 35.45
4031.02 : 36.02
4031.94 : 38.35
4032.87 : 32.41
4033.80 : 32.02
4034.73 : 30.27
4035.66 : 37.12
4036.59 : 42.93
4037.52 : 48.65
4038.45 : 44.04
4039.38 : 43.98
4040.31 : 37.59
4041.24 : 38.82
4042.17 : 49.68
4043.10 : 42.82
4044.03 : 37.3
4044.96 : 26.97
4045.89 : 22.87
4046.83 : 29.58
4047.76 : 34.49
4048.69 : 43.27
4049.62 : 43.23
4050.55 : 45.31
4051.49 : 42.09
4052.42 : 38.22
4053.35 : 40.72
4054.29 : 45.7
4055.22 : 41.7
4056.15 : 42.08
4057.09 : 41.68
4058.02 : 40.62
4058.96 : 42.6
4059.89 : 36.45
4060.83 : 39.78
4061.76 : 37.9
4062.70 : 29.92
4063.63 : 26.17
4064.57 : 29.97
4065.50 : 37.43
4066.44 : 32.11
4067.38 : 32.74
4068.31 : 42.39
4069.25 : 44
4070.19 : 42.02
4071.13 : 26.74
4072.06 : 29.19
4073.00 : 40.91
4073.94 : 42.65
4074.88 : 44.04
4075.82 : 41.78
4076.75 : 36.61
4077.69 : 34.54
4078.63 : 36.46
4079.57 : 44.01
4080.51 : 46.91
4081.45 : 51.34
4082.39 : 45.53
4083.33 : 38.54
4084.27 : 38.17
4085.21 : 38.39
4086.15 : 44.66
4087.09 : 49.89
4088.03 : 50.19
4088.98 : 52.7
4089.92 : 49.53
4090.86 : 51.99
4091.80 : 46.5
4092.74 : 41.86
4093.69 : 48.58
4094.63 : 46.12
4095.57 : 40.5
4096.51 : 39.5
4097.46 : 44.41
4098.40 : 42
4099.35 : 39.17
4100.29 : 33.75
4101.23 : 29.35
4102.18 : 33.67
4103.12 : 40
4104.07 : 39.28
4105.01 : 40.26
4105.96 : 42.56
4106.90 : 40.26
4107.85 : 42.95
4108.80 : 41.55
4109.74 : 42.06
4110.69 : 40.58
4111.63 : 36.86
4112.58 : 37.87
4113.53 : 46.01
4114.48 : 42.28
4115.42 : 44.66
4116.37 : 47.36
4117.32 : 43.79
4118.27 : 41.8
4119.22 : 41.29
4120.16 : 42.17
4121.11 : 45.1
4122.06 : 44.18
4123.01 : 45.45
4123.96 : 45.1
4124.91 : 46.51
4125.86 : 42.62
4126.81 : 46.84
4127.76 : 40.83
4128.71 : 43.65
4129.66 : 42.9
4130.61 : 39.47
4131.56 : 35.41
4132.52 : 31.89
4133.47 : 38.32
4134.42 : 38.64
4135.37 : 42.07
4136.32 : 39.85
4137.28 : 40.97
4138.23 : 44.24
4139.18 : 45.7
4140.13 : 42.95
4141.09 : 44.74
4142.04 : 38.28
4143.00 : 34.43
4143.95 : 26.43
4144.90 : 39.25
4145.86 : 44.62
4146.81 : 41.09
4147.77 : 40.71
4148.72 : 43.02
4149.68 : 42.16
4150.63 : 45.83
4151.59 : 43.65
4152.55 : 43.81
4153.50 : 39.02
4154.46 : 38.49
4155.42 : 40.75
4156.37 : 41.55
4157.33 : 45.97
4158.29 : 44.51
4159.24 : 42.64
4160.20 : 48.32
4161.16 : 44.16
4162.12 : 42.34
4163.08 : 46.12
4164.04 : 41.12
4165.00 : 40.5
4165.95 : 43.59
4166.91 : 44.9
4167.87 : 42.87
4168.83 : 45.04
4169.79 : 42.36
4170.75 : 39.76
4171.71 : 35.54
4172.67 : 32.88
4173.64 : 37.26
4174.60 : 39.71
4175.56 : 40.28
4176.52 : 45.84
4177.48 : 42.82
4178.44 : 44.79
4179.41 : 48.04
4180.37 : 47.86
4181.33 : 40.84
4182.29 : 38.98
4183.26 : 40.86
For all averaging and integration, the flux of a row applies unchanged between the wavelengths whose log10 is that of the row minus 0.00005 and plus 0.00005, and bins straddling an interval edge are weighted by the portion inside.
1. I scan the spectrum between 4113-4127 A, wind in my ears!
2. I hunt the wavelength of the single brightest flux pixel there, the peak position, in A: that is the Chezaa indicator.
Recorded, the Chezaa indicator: 4116.37 A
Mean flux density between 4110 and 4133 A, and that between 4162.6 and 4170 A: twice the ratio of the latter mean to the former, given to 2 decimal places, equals 2.05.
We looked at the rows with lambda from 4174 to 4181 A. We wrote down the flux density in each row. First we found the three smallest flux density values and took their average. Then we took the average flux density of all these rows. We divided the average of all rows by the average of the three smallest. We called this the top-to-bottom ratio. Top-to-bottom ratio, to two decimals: 1.08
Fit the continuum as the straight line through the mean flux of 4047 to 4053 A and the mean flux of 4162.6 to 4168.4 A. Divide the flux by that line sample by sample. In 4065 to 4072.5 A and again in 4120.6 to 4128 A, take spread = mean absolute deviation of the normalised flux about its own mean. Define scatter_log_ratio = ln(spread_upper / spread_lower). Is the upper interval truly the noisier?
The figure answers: -1.3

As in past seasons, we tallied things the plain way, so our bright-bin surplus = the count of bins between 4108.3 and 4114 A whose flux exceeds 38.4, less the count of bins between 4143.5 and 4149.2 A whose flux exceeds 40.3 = 0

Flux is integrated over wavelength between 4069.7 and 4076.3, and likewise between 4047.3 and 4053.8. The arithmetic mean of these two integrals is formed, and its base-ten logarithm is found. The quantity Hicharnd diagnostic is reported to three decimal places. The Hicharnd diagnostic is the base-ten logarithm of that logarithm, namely 0.383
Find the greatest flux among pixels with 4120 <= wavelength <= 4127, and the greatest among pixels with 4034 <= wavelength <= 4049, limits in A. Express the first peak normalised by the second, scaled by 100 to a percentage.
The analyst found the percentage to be 94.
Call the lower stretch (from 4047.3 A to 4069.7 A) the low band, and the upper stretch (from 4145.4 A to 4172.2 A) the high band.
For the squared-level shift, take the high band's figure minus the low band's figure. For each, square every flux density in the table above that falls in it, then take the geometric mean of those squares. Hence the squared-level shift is 339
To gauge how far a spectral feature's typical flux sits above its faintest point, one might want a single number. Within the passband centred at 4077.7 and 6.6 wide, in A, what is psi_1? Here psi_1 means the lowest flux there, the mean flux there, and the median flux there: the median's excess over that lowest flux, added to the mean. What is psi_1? 47.9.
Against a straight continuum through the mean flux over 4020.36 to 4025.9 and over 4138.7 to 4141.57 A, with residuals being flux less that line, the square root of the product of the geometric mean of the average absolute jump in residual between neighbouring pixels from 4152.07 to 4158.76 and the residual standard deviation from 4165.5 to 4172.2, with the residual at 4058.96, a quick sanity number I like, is 1.9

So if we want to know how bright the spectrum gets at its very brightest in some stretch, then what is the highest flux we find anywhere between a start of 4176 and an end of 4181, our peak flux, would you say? 48.04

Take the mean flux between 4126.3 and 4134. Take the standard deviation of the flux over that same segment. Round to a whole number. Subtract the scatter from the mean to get 35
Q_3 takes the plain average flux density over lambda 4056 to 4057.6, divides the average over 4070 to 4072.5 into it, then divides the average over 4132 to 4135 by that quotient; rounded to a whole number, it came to 28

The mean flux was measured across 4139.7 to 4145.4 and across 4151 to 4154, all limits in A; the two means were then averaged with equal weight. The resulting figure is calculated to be 39.9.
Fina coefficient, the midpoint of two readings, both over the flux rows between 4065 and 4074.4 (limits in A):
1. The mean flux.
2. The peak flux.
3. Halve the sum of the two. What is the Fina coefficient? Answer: 40.5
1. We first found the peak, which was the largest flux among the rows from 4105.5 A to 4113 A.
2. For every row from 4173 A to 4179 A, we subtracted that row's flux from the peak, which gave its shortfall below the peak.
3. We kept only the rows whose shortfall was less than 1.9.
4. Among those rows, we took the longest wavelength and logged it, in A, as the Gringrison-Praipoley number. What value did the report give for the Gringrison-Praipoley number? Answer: 4178.44 A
